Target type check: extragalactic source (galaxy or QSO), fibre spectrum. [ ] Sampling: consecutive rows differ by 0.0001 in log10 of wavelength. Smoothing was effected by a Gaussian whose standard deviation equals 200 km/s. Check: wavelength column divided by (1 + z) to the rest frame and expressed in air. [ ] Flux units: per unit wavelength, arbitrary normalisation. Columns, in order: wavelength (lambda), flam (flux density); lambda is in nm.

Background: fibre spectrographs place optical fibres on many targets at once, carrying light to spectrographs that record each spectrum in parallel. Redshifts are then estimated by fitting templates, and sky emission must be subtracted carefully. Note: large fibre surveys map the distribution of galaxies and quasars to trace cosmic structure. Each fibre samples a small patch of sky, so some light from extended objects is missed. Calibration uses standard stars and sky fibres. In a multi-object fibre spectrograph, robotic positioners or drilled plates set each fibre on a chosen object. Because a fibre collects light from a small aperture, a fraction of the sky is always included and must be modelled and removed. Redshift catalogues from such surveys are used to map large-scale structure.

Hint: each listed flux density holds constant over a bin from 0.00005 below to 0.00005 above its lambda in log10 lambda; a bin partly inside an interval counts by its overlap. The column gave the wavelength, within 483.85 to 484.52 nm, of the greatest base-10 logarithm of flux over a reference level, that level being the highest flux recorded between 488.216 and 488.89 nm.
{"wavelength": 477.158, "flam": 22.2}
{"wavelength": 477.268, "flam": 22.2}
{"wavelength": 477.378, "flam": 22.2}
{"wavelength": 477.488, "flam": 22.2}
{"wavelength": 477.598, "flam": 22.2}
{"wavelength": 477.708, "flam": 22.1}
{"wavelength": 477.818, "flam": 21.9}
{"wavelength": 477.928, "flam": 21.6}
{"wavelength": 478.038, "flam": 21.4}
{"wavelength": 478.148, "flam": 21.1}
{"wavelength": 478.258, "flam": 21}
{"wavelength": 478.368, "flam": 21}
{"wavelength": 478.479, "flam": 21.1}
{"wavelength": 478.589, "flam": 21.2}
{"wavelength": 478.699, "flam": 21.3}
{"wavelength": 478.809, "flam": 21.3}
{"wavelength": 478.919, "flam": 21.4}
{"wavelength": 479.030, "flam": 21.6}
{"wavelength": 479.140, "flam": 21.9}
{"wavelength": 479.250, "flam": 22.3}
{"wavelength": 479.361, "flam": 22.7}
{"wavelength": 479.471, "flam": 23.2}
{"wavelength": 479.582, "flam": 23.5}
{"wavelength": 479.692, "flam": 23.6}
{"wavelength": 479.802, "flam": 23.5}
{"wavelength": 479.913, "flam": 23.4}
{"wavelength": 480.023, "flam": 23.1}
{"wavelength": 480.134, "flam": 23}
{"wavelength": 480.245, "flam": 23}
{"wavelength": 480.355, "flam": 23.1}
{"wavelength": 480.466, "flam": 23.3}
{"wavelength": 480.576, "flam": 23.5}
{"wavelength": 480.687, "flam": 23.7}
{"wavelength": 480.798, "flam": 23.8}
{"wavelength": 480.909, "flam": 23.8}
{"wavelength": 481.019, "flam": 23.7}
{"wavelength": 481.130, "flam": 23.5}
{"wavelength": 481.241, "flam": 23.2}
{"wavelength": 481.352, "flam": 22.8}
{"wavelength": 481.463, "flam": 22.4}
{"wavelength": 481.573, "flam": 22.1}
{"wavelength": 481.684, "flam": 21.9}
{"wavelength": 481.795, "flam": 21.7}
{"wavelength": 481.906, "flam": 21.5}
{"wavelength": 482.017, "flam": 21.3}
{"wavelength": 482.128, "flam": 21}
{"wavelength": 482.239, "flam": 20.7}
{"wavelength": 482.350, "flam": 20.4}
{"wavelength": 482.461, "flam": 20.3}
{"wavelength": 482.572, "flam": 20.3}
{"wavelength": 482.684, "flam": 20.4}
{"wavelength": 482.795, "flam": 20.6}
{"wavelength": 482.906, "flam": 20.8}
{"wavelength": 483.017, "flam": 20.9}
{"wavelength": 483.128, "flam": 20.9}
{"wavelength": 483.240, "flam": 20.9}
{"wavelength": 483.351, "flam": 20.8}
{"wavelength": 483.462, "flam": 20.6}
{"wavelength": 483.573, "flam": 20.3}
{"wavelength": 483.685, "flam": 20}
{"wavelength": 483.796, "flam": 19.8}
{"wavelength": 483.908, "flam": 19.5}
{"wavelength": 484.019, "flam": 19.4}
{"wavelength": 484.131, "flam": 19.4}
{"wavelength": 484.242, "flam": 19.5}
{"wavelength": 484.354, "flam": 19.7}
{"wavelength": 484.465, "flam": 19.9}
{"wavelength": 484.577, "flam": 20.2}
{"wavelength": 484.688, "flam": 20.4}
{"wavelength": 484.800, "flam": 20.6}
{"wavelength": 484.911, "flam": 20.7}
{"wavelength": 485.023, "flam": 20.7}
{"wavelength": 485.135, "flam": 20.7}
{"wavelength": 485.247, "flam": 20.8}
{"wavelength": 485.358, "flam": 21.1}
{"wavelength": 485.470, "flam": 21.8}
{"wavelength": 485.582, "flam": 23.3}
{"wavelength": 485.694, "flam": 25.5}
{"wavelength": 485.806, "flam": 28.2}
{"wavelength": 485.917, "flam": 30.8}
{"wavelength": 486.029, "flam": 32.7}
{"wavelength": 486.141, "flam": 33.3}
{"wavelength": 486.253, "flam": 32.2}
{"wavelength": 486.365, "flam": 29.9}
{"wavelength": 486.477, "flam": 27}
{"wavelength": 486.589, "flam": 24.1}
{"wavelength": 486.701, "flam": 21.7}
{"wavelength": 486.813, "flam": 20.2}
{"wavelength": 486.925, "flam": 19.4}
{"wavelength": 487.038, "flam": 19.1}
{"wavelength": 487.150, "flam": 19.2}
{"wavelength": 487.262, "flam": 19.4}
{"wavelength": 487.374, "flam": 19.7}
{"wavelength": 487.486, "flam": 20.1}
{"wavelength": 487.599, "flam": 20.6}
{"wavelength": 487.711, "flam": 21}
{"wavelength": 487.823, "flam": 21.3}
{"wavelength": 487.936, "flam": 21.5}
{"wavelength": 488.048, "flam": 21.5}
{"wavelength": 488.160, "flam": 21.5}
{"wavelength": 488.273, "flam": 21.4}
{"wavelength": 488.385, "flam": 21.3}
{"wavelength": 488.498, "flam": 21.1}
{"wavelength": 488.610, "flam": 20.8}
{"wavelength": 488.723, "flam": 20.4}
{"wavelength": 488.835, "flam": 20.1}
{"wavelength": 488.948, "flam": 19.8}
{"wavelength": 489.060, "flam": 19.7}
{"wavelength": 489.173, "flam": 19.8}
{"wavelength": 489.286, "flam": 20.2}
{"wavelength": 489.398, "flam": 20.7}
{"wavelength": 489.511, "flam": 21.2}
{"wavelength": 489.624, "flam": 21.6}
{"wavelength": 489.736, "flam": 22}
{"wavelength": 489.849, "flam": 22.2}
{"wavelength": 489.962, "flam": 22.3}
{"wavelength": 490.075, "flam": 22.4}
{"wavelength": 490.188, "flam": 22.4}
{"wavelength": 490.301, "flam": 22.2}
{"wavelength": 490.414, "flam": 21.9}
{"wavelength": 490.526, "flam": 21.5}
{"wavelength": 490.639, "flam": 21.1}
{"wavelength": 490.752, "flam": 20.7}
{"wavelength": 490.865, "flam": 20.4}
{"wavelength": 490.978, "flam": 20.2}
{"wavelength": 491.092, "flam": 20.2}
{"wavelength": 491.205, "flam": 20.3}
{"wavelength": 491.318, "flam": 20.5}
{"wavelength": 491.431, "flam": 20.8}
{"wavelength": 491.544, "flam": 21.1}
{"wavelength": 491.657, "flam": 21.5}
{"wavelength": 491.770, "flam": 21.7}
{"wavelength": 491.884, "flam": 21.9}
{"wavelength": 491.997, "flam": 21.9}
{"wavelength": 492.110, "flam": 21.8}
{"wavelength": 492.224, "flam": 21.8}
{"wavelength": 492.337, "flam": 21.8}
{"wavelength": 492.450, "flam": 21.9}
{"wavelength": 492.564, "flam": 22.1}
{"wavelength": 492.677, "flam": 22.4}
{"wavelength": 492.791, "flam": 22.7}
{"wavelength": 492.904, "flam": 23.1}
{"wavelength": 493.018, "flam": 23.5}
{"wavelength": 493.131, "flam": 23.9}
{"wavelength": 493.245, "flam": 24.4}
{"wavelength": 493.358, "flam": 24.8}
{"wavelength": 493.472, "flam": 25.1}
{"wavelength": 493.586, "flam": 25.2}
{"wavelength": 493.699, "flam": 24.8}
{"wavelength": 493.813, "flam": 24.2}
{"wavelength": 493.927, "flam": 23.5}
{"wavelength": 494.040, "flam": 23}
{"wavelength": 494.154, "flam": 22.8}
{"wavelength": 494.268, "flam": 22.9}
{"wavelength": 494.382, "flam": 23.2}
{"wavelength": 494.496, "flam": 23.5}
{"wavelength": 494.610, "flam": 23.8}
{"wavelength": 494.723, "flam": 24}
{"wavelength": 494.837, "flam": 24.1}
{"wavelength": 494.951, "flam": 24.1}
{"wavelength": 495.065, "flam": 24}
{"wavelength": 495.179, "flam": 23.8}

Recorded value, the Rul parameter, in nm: 484.465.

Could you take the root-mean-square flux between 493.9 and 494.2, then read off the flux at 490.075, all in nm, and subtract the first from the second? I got -0.70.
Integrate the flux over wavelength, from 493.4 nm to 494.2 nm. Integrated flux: 19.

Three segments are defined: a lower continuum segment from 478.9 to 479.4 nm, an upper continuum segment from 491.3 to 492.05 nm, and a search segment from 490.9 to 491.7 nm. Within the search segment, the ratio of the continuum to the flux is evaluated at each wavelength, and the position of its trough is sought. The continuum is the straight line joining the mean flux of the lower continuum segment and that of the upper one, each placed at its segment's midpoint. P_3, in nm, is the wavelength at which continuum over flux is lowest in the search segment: 491.657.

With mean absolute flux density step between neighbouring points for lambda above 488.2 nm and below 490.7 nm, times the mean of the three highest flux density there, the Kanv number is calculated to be 6.1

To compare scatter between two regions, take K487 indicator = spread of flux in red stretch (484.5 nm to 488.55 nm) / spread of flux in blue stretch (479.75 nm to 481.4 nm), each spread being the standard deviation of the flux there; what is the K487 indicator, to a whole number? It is 13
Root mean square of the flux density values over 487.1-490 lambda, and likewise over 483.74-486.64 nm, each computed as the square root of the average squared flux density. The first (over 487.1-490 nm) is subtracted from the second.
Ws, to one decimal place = 3.2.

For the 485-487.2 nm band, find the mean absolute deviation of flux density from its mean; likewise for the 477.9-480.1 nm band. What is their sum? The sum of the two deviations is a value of 5.2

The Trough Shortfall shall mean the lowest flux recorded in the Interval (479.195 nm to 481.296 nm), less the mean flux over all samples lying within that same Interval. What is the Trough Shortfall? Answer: -1.0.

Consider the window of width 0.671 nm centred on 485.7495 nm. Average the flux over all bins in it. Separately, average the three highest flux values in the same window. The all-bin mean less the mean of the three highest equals -3.5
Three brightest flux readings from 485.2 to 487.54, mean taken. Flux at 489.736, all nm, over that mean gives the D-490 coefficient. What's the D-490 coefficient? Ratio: 0.67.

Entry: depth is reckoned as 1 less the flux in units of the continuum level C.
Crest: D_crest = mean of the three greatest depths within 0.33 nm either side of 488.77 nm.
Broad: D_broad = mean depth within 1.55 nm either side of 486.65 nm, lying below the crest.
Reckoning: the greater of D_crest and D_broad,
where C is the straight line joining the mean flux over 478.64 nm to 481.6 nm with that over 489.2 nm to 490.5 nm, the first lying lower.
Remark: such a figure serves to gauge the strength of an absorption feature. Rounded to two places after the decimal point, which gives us 0.09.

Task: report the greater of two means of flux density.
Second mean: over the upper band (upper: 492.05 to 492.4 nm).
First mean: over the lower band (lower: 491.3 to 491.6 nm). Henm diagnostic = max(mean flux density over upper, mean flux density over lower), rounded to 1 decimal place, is 21.8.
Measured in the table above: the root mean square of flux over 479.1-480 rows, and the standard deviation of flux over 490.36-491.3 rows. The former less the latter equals 22.4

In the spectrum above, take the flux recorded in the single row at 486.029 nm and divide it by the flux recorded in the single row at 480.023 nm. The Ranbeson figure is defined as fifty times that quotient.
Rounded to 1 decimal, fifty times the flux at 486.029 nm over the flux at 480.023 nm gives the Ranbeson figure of 70.8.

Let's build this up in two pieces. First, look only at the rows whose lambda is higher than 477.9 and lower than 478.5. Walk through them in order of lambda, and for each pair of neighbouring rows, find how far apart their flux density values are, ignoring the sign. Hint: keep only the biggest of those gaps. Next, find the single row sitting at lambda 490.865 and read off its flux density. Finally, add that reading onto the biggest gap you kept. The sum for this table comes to 20.7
